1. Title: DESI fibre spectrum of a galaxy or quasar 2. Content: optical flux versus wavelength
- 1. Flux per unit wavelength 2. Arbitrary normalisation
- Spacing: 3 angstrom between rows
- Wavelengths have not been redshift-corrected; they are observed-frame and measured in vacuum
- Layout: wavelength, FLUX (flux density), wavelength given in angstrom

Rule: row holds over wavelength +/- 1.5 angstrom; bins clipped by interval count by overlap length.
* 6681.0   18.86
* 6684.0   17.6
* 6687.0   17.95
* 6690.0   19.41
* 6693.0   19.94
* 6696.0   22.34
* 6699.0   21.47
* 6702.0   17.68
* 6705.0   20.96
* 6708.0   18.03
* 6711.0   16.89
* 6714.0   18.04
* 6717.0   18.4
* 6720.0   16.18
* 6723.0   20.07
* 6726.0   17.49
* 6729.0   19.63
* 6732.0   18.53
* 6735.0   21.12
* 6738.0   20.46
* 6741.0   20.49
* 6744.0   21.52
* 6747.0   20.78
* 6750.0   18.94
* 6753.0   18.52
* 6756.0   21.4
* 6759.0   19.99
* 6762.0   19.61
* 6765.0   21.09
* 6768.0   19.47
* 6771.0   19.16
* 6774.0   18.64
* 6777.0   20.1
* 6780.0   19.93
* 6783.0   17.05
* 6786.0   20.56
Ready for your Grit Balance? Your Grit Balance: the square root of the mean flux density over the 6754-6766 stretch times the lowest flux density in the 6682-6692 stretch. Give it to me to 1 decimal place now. 19.0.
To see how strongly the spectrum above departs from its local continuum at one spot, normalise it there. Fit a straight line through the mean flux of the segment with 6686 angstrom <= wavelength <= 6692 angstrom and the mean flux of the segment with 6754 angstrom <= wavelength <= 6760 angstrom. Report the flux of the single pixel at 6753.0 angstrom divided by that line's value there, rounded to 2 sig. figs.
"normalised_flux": 0.90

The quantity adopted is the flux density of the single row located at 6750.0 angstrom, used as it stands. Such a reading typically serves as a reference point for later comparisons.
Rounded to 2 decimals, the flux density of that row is 18.94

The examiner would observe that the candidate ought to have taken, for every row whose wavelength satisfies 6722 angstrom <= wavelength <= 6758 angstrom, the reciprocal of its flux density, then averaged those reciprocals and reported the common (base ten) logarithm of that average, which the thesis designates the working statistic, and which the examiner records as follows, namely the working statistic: -1.30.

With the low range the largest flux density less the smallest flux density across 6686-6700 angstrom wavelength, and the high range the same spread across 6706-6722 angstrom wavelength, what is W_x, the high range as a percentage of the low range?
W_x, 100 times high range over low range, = 51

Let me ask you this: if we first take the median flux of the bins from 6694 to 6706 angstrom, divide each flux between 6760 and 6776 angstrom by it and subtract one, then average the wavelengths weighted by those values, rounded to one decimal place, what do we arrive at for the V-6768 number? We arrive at 6769.4 angstrom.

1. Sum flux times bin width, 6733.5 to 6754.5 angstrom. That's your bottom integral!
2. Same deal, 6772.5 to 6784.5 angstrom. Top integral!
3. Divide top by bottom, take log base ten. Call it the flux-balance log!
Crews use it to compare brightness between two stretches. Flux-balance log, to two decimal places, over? -0.27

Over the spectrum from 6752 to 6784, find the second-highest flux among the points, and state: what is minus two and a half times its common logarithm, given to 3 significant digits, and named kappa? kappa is -3.31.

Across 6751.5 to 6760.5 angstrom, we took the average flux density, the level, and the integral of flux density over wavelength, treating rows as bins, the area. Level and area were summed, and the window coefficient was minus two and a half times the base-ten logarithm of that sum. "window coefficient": -5.75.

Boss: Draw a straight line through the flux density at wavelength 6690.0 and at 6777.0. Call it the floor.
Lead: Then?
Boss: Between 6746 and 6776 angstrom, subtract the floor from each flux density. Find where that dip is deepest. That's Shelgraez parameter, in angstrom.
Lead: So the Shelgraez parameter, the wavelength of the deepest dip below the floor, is 6774.0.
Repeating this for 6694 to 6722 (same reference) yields 6720.0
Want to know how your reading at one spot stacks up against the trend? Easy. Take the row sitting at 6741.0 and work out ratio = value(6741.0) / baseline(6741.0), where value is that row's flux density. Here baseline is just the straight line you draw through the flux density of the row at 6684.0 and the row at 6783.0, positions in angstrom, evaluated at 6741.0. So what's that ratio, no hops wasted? 1.19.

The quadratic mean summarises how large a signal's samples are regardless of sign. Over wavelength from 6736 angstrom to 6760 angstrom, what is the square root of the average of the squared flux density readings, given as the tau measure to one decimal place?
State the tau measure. 20.3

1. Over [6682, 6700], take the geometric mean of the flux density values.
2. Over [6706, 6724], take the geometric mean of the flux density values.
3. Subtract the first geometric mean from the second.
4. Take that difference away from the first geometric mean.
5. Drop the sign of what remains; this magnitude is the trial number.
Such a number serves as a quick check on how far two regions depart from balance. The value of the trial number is 21.5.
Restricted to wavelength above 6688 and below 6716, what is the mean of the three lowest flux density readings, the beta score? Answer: 17.53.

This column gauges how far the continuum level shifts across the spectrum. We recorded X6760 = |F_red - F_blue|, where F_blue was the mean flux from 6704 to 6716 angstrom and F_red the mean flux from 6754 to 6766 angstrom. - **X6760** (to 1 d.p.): 2.0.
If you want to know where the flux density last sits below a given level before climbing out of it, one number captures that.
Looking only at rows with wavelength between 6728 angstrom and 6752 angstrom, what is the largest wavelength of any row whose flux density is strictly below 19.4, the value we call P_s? 6750.0 angstrom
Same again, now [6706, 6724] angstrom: 6720.0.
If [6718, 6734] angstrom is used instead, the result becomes 6732.0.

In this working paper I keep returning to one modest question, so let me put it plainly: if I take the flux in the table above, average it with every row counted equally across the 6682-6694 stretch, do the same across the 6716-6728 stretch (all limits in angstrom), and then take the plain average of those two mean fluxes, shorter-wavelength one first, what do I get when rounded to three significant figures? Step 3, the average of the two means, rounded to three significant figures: 18.4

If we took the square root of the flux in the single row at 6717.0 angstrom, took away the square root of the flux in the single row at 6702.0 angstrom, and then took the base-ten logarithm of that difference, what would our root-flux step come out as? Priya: -1.07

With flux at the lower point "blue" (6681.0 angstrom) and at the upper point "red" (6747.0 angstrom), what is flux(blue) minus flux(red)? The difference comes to -1.9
